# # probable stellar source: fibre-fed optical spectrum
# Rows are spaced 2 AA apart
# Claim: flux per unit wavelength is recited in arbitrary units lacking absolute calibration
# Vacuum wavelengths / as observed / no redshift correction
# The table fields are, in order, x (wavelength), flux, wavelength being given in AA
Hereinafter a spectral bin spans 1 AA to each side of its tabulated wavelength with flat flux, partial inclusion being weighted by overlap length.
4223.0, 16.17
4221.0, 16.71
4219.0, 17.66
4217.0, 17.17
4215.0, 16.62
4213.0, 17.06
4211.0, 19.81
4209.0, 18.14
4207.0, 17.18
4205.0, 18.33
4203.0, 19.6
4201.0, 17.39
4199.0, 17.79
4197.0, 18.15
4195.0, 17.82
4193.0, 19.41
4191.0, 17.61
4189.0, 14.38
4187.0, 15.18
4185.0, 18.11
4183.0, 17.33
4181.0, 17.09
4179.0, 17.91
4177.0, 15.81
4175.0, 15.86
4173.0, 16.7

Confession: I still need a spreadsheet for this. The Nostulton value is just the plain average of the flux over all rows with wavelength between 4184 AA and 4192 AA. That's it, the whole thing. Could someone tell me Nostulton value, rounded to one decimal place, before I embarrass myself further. 16.3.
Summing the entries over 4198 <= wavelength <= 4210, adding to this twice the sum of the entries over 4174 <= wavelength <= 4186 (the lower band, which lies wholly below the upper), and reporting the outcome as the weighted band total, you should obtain 313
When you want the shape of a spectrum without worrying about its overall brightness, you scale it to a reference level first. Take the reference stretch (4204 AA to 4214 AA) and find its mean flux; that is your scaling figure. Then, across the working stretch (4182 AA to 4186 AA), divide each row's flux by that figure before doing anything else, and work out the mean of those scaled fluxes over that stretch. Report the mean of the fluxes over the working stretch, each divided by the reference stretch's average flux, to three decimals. 0.979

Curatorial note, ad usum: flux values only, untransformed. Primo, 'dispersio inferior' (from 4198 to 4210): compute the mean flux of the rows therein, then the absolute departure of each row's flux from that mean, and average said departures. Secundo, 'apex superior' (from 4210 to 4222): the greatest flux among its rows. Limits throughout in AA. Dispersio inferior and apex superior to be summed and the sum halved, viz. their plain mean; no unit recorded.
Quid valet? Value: 10.21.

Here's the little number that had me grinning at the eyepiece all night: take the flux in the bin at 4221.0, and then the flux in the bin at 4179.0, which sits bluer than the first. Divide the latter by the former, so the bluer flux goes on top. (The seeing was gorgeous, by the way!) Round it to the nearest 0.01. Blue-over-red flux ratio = 1.07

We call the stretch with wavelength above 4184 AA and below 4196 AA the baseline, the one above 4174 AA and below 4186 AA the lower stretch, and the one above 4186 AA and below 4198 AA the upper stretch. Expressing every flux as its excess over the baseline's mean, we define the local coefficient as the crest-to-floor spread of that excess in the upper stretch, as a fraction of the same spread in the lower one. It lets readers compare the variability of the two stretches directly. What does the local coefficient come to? 2.2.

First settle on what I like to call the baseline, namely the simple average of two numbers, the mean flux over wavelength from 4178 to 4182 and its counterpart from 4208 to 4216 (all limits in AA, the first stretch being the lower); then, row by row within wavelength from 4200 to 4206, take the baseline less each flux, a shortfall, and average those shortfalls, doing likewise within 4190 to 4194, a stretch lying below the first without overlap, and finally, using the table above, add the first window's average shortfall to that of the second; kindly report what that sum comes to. -1.5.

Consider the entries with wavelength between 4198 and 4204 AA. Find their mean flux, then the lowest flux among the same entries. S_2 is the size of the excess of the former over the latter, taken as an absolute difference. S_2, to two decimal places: 0.87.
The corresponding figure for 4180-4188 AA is 1.75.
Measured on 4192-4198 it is 0.64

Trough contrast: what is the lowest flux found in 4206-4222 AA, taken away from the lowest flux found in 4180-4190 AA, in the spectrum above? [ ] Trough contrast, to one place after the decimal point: -2.2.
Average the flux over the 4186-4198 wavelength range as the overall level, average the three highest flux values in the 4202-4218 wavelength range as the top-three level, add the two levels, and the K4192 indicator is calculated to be 36.3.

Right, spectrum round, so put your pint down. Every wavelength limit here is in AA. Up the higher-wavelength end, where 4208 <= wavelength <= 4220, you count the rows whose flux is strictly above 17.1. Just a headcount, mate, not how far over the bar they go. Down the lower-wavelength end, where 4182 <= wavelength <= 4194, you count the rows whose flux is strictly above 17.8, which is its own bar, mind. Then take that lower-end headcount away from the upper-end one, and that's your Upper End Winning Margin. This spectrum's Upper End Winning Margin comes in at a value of 2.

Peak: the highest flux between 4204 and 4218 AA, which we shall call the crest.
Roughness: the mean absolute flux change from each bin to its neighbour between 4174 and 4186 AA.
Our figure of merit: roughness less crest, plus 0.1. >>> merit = -18.9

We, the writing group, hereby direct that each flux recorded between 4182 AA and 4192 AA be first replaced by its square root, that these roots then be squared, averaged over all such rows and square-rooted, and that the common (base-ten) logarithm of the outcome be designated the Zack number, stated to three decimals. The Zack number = 0.609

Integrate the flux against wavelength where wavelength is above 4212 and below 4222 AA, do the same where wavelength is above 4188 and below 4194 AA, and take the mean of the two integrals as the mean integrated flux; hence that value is 137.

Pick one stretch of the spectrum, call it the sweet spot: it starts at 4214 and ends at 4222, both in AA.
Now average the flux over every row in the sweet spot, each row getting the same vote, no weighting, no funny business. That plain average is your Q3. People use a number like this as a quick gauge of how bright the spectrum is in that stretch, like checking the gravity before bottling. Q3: 17.0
